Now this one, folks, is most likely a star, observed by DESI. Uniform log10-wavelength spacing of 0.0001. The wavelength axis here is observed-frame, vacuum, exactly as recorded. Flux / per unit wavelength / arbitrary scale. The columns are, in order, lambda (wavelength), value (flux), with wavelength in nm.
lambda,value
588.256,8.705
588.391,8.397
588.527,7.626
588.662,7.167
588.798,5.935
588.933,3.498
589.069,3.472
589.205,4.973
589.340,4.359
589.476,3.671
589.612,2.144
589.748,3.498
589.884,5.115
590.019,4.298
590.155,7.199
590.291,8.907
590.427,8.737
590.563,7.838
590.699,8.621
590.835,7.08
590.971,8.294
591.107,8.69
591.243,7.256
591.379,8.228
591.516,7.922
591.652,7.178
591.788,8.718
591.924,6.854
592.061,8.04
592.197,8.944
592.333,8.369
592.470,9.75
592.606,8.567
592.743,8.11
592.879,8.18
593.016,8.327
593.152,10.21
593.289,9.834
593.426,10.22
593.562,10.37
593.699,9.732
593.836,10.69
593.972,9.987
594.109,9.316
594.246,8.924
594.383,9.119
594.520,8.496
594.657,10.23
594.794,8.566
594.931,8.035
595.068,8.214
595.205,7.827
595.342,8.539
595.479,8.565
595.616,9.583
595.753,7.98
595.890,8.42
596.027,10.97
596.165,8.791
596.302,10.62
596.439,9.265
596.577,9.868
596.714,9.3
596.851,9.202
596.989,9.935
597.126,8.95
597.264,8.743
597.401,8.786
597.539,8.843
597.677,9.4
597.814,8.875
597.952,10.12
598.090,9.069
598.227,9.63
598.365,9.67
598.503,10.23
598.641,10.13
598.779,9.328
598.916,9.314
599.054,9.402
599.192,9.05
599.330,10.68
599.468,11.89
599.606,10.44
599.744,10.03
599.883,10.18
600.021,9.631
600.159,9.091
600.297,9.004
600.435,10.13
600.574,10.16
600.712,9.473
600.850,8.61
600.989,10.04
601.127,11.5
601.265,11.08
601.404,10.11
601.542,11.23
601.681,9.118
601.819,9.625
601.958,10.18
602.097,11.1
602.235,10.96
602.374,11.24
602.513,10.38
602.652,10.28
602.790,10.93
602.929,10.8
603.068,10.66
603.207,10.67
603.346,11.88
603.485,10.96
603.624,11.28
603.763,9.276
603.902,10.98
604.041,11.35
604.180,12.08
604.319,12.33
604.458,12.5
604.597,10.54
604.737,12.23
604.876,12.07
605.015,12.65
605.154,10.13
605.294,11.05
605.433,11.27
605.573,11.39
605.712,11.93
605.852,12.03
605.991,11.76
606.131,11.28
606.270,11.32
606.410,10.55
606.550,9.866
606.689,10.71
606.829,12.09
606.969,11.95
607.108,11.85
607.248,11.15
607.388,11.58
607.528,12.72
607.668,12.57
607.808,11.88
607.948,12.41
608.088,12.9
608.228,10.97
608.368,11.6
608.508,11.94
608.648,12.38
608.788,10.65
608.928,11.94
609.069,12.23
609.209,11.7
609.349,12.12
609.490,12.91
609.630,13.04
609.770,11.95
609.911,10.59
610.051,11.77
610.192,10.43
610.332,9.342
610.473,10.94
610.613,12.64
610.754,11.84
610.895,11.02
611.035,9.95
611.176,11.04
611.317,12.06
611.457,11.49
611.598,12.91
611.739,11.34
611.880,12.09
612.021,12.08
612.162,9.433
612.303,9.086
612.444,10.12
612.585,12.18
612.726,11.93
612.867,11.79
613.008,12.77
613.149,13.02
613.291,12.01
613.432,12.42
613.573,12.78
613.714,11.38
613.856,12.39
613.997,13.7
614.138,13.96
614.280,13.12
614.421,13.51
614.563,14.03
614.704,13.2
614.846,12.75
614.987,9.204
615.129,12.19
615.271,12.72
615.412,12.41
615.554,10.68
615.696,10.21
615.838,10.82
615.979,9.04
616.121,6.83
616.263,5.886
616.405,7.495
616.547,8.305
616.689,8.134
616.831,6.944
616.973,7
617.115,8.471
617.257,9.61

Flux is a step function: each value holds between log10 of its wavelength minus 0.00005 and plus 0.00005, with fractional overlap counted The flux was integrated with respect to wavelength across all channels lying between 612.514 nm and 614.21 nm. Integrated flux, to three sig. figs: 21.2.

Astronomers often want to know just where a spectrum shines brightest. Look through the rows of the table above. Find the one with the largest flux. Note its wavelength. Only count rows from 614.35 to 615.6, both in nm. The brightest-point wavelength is 614.563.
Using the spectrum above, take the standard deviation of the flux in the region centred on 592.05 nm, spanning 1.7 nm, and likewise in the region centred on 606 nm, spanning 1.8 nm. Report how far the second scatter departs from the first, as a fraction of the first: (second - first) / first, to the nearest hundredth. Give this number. -0.09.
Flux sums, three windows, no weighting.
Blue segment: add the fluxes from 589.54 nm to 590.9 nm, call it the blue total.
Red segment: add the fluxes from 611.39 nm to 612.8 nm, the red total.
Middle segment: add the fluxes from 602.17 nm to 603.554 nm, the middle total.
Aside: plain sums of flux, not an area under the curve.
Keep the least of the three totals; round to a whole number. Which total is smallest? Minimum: 63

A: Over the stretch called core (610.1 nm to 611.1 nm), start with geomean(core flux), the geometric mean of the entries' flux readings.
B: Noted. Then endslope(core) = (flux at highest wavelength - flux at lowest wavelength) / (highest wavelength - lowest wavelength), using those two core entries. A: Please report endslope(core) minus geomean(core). -11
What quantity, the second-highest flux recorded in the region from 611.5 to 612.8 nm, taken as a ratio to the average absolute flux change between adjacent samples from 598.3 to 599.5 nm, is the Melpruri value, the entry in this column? 20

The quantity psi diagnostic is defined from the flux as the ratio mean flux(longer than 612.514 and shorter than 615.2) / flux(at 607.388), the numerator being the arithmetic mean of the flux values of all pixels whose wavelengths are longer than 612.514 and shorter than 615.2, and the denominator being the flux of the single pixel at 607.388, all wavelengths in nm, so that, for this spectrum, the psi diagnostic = 1.08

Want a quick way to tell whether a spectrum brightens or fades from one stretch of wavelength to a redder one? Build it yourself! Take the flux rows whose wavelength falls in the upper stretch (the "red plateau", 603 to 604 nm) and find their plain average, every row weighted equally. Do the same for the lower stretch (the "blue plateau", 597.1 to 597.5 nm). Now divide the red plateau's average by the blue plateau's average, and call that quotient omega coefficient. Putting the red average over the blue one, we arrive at 1.2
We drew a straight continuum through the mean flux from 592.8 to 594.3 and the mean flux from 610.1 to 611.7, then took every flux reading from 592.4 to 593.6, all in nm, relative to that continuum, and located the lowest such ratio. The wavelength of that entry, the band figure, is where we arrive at 592.743 nm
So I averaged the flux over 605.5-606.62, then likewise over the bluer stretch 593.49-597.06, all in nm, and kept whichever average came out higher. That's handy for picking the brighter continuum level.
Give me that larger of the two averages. 11.3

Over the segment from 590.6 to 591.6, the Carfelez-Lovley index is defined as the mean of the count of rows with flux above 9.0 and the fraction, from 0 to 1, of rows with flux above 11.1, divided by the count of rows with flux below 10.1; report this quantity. 0.00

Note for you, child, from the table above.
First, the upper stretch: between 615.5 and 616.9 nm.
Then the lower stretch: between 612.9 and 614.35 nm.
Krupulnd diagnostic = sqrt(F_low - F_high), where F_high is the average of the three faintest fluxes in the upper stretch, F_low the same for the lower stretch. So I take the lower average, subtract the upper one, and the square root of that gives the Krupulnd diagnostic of 2.32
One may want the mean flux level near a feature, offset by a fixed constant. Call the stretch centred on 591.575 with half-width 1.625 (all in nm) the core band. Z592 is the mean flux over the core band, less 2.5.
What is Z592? 5.6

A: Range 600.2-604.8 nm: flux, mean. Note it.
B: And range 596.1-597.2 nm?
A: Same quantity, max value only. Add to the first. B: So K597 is 21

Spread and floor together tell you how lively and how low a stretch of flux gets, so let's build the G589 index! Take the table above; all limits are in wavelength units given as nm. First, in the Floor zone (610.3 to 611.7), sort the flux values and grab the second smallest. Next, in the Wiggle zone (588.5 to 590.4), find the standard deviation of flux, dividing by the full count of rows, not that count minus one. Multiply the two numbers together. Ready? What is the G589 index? 19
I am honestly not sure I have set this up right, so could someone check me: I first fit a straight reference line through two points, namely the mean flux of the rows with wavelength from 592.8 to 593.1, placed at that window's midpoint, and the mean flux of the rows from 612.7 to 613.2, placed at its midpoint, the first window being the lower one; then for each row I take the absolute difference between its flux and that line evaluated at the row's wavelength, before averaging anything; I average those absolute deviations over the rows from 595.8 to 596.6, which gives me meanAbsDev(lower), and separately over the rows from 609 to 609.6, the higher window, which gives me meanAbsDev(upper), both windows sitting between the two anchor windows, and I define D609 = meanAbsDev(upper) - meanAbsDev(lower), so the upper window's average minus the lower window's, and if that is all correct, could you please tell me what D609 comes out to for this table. -0.3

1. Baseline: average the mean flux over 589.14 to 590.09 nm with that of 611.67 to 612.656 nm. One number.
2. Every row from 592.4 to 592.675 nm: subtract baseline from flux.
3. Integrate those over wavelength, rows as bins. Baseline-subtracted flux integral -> 0.5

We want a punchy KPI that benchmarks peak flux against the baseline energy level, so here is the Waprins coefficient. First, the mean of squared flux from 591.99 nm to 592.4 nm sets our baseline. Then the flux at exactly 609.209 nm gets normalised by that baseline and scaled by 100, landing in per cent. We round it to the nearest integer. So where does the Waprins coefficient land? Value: 16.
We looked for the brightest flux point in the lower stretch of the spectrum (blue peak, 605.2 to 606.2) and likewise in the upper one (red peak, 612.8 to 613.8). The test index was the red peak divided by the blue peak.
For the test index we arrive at 1.08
